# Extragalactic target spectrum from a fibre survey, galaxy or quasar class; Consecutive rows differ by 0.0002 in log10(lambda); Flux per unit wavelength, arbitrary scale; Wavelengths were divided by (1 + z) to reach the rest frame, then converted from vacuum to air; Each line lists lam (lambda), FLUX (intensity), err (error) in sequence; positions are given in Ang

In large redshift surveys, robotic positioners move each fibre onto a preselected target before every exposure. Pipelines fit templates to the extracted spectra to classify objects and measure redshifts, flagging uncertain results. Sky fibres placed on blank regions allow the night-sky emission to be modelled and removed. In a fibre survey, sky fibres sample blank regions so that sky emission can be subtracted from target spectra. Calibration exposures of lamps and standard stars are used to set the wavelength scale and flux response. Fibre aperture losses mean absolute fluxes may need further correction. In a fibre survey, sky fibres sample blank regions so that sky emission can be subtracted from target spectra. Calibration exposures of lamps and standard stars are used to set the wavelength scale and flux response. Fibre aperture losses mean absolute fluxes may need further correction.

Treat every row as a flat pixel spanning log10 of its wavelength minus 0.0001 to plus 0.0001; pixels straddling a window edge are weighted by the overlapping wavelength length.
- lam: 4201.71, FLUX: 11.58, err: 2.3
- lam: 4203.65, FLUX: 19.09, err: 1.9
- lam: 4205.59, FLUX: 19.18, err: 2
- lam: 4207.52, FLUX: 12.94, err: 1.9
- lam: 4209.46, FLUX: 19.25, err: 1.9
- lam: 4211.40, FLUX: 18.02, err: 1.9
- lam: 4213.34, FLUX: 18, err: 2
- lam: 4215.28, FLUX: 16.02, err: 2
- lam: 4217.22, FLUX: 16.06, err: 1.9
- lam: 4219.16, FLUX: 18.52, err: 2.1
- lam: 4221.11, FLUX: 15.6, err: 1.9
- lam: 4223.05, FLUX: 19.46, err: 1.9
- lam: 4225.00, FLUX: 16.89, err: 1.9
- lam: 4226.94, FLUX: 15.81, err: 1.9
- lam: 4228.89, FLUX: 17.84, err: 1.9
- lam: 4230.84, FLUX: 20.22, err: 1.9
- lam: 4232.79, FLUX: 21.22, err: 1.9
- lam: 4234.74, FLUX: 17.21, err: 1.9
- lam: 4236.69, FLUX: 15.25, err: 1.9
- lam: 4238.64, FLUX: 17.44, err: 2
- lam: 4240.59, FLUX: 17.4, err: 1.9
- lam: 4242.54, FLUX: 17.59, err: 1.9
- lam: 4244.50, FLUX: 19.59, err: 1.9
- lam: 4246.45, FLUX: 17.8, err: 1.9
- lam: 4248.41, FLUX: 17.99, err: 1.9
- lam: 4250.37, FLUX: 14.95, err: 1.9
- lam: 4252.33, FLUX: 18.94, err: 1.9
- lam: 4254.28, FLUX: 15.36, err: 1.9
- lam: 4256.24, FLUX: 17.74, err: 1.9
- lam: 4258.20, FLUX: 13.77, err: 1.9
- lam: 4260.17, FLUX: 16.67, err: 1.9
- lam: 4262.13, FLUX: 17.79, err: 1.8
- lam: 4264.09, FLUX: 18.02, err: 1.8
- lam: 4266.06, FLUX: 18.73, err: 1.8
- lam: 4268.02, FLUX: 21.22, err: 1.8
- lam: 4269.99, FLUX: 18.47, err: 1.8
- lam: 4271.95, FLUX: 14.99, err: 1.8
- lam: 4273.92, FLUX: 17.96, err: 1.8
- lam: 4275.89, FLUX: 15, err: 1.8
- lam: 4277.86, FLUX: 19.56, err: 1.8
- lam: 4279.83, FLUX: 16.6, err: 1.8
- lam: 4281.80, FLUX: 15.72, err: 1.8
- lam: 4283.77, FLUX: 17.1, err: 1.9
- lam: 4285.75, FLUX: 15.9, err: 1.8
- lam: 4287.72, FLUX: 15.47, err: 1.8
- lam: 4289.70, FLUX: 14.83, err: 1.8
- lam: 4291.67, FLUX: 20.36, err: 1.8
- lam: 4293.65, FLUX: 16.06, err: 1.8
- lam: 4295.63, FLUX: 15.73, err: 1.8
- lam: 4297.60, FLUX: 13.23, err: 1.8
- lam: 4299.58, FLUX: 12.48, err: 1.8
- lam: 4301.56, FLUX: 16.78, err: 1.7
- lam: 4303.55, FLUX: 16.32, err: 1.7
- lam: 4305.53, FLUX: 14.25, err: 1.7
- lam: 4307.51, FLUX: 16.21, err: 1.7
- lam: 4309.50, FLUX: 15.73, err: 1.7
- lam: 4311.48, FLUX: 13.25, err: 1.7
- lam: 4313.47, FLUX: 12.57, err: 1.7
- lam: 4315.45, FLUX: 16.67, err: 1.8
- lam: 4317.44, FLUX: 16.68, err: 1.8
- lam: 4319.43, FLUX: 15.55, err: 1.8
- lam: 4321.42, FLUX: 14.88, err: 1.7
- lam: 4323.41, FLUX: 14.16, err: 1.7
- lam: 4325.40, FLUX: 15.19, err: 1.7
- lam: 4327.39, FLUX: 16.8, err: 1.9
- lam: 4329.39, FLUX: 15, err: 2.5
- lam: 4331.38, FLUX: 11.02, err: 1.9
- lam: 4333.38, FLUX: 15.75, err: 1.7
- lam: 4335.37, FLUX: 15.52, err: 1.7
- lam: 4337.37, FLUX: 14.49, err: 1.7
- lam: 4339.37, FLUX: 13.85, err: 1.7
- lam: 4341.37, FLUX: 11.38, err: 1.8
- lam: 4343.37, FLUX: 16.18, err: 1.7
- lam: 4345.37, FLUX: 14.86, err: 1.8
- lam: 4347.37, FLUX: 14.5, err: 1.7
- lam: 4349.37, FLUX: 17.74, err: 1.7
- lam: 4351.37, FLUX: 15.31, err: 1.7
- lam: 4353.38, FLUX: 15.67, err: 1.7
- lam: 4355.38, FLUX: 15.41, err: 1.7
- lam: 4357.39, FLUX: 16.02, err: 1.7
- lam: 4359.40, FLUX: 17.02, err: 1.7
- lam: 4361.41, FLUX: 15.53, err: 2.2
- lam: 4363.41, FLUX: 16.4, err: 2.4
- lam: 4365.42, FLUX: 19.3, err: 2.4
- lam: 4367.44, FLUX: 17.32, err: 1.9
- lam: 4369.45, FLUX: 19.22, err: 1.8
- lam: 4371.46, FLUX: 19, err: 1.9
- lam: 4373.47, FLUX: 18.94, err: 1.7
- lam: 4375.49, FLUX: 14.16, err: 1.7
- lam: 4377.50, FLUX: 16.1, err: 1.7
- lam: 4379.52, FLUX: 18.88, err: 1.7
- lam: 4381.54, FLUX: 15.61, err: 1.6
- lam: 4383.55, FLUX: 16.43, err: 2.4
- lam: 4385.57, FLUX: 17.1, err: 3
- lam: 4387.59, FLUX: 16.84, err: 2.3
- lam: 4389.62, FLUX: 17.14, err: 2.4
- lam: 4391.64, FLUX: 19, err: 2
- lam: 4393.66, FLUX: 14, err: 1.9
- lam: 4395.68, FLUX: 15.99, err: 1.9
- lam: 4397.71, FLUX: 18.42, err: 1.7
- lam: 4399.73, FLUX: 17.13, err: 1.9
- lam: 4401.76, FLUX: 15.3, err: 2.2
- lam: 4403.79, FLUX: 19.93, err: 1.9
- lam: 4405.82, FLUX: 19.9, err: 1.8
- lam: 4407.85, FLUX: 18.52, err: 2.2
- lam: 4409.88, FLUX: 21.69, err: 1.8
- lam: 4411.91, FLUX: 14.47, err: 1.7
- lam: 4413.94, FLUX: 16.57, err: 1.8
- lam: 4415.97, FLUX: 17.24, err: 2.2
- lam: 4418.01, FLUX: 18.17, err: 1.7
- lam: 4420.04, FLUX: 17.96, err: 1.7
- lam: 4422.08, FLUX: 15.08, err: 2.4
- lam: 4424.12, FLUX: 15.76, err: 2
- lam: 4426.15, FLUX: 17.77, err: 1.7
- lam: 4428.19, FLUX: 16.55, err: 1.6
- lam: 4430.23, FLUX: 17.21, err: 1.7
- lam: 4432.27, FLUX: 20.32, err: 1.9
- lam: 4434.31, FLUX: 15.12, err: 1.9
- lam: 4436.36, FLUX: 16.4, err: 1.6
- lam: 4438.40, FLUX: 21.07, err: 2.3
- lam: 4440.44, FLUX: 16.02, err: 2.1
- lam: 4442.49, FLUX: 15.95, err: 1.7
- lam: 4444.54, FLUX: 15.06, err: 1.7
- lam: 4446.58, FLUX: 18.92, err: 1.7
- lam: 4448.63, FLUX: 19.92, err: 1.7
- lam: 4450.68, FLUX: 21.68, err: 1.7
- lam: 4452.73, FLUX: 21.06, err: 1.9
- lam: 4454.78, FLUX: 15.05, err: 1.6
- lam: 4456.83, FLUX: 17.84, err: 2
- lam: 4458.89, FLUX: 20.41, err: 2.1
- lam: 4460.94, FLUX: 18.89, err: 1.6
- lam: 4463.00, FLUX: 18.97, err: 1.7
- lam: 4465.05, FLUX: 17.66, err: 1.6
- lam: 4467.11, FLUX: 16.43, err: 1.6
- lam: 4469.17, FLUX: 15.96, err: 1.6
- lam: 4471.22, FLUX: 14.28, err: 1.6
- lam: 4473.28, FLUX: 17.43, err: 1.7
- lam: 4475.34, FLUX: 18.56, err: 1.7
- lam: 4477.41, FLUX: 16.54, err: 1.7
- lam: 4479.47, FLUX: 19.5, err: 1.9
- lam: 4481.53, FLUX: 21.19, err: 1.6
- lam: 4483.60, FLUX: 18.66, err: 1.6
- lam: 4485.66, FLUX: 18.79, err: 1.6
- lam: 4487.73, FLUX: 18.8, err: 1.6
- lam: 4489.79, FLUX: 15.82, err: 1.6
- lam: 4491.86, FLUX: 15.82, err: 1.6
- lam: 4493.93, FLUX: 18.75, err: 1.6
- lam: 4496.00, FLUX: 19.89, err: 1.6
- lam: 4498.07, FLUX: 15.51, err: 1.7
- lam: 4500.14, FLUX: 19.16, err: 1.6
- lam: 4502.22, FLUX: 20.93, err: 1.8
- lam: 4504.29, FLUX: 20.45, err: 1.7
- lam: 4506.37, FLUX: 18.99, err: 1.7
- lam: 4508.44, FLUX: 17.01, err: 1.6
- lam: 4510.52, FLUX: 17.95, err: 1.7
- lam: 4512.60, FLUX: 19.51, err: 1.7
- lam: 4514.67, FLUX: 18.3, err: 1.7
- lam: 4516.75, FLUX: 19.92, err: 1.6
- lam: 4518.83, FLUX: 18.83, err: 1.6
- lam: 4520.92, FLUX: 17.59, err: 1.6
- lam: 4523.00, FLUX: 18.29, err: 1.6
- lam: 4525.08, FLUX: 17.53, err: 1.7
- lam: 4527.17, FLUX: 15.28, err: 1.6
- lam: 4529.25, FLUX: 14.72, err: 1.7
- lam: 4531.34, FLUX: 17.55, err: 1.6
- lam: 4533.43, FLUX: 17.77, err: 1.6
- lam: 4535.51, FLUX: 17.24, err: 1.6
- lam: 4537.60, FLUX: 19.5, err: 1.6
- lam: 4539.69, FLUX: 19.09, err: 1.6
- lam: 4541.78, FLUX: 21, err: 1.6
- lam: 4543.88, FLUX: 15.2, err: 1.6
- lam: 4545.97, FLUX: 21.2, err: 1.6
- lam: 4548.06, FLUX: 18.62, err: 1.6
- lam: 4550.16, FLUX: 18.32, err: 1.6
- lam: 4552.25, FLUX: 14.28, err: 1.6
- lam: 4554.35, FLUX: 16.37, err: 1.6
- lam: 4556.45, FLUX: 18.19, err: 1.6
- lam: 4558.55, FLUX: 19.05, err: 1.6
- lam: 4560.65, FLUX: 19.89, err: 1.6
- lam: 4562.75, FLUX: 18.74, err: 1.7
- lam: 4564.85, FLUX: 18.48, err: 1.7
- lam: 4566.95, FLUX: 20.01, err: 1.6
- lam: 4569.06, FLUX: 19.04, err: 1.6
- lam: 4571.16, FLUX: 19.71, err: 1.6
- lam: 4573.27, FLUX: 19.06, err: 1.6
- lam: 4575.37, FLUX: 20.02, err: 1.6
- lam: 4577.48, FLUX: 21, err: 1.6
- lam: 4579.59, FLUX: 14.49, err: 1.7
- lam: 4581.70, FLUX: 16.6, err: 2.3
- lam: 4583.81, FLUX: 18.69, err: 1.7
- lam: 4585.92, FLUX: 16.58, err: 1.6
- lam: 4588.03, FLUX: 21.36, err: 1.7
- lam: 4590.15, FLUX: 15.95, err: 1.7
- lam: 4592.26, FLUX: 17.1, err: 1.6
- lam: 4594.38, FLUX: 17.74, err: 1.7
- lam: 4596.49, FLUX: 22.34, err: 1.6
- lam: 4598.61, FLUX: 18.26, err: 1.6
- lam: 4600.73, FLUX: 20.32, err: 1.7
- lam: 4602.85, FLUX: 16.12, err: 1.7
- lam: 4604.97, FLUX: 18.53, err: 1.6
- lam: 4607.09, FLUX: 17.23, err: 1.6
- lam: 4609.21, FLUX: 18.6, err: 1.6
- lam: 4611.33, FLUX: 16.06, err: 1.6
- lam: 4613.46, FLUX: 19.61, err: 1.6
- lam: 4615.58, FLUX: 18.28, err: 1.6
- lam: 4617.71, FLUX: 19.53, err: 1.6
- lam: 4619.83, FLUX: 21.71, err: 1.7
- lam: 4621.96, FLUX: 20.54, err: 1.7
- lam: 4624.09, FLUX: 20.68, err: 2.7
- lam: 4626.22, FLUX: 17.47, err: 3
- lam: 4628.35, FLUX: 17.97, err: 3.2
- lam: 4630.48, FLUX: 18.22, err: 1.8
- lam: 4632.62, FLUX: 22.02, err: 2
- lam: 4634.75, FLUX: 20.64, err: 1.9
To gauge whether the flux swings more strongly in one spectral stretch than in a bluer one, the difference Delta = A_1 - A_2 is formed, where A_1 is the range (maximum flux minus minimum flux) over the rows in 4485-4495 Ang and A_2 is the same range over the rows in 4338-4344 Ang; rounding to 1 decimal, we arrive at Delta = -1.8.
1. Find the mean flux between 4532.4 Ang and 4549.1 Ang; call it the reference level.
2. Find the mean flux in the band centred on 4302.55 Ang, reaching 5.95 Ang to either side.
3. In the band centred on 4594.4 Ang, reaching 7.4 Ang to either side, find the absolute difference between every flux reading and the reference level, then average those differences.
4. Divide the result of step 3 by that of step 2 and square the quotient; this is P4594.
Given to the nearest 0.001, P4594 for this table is 0.017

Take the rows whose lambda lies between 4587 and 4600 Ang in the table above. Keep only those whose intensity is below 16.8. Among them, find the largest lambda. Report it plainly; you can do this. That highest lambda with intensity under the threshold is 4590.15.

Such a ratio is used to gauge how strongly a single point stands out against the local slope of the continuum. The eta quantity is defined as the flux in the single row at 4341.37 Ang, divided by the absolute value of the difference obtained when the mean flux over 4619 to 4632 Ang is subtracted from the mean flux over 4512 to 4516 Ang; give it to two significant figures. 22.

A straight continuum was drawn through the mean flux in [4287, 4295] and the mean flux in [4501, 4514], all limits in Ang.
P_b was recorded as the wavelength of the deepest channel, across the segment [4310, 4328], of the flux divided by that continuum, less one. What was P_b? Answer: 4313.47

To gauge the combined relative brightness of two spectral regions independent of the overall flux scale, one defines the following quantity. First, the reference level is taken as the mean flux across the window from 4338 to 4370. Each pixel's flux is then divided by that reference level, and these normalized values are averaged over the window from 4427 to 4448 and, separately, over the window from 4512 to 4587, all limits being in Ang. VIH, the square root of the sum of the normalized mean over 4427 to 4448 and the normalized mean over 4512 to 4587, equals 1.49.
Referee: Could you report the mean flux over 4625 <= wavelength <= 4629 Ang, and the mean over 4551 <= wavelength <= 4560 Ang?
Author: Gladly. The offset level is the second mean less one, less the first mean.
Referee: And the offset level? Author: -1.7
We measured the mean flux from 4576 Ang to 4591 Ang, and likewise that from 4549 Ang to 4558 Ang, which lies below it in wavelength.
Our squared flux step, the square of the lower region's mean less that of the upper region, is 1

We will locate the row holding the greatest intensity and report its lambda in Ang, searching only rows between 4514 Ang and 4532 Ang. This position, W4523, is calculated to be 4516.75 Ang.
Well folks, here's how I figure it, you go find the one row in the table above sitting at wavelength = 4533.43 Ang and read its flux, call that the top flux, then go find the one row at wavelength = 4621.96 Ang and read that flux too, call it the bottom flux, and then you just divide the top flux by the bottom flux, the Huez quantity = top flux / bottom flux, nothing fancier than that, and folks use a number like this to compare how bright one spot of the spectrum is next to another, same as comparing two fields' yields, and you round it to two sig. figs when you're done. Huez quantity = 0.87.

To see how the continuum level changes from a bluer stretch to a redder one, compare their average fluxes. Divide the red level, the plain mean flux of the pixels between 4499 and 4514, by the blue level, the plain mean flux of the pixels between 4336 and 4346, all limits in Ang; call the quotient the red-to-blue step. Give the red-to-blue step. 1.35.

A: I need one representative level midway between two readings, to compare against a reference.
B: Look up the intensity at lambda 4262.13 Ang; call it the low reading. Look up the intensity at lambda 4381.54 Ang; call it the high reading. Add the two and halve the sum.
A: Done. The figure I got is 16.7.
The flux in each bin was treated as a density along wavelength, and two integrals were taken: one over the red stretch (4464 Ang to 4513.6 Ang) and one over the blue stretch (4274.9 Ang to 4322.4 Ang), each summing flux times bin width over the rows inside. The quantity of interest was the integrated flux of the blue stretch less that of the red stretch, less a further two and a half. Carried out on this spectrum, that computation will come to -153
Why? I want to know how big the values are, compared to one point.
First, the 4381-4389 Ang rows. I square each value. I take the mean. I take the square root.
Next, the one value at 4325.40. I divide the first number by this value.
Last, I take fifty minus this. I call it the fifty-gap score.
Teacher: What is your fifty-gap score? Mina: 48.9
